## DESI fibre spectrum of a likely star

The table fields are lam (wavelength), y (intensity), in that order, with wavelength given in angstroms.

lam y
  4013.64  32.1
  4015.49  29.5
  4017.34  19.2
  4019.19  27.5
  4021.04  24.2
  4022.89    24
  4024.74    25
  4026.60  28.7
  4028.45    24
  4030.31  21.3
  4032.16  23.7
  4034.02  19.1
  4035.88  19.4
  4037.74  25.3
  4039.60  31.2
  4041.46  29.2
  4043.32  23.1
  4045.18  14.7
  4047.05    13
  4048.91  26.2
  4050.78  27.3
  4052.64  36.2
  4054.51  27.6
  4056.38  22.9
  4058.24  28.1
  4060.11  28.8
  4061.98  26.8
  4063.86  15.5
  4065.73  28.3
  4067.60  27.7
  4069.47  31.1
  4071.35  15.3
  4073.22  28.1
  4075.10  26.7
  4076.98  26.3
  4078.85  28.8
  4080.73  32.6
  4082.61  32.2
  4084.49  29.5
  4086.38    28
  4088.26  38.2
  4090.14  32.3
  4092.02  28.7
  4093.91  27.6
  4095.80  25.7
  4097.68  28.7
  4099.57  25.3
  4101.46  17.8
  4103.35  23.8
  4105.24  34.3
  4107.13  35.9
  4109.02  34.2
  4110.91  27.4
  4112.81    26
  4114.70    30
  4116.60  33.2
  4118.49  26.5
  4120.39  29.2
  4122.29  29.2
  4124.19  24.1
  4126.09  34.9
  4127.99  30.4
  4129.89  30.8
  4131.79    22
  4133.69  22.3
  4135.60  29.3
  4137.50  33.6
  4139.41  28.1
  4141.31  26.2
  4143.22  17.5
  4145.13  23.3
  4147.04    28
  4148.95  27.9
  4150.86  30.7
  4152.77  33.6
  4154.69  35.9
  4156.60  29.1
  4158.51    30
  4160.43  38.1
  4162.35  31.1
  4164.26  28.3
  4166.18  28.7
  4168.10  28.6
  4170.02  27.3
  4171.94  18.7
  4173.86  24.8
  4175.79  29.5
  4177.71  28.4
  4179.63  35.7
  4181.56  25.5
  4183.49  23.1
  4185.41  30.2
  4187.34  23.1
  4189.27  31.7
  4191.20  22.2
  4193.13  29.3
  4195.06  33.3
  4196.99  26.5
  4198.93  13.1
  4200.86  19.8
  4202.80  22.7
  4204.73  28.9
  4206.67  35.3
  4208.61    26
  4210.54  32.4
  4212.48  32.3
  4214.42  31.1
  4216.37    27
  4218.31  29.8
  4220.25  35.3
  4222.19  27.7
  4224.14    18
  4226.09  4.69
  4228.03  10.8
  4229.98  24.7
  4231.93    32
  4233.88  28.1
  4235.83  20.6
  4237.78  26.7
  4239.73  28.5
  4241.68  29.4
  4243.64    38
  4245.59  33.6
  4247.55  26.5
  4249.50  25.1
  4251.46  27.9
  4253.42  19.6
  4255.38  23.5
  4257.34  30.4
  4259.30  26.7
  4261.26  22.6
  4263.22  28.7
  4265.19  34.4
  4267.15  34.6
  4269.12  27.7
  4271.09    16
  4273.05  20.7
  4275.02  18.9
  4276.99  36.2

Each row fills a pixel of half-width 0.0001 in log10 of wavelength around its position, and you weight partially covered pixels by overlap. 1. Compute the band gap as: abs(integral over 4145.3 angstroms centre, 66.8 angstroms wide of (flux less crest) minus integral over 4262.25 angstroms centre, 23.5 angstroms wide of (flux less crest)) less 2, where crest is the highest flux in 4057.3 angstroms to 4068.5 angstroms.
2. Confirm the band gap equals 38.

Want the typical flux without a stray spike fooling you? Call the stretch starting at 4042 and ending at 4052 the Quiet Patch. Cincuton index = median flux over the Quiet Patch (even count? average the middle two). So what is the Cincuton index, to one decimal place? 23.1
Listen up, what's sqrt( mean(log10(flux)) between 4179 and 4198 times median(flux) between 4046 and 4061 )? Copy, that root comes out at 6.29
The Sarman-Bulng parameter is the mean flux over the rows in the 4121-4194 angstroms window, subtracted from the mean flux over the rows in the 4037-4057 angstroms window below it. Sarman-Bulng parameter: -3.0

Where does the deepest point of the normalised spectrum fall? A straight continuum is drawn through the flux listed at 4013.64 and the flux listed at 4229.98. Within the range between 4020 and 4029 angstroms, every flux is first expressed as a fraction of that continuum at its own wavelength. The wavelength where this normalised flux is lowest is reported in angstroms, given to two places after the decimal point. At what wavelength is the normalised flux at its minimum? 4022.89 angstroms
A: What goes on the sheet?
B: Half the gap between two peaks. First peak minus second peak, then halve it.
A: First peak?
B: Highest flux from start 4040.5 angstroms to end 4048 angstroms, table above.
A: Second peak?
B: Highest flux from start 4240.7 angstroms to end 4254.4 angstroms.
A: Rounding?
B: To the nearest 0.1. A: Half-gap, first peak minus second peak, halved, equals -4.4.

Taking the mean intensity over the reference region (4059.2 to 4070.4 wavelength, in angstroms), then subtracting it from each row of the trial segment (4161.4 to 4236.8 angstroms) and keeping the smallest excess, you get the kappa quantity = -21.7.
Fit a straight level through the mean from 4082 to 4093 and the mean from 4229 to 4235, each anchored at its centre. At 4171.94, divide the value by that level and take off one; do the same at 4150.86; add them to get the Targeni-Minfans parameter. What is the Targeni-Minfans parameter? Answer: -0.3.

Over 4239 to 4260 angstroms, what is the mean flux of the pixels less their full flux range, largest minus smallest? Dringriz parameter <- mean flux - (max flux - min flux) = 9.7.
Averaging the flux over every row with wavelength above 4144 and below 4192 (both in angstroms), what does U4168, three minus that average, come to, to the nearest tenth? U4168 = -25.5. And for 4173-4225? -24.5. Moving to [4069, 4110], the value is -25.7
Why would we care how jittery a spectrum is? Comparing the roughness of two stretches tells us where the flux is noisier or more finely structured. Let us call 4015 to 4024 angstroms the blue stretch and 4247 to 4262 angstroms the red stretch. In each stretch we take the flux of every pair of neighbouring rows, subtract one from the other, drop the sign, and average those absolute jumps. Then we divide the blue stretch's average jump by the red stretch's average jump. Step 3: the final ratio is 1.2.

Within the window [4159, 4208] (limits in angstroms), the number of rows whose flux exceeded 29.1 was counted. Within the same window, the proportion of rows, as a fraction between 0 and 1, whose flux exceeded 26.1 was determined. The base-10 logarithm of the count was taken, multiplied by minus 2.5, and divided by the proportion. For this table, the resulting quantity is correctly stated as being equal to -3.73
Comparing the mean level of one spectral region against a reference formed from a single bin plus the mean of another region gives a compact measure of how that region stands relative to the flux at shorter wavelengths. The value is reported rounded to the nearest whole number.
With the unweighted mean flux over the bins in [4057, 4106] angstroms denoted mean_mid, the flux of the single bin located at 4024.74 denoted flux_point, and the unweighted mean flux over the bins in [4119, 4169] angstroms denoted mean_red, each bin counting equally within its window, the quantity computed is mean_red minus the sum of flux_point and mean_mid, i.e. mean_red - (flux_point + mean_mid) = -24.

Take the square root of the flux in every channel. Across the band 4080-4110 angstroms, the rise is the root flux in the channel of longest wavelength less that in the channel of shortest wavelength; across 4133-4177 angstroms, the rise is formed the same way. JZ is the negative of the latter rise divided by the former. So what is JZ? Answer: -5.1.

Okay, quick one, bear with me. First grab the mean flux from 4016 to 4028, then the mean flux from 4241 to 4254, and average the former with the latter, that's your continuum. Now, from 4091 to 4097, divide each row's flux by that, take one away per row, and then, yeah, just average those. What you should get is 0.02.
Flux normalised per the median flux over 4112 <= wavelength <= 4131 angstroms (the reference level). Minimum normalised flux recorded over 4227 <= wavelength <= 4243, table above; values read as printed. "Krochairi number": 0.36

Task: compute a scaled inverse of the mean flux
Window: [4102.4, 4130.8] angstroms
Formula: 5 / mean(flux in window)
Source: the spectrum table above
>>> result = 0.167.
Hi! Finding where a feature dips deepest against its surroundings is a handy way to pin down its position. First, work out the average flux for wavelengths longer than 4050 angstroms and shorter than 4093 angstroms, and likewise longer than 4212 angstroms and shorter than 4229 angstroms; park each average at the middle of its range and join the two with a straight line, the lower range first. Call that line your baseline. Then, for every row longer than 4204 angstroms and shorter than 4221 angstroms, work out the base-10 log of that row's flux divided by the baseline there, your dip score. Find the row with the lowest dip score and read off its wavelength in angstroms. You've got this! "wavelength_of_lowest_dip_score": 4208.61 angstroms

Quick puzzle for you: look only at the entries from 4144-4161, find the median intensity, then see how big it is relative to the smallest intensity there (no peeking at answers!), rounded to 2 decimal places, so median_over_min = 1.29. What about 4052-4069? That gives 1.79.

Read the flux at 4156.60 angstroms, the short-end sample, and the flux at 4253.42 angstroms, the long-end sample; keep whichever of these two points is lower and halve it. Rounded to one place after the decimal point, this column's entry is 9.8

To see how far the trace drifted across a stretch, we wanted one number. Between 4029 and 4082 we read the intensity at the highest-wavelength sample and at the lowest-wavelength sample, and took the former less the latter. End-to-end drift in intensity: 11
